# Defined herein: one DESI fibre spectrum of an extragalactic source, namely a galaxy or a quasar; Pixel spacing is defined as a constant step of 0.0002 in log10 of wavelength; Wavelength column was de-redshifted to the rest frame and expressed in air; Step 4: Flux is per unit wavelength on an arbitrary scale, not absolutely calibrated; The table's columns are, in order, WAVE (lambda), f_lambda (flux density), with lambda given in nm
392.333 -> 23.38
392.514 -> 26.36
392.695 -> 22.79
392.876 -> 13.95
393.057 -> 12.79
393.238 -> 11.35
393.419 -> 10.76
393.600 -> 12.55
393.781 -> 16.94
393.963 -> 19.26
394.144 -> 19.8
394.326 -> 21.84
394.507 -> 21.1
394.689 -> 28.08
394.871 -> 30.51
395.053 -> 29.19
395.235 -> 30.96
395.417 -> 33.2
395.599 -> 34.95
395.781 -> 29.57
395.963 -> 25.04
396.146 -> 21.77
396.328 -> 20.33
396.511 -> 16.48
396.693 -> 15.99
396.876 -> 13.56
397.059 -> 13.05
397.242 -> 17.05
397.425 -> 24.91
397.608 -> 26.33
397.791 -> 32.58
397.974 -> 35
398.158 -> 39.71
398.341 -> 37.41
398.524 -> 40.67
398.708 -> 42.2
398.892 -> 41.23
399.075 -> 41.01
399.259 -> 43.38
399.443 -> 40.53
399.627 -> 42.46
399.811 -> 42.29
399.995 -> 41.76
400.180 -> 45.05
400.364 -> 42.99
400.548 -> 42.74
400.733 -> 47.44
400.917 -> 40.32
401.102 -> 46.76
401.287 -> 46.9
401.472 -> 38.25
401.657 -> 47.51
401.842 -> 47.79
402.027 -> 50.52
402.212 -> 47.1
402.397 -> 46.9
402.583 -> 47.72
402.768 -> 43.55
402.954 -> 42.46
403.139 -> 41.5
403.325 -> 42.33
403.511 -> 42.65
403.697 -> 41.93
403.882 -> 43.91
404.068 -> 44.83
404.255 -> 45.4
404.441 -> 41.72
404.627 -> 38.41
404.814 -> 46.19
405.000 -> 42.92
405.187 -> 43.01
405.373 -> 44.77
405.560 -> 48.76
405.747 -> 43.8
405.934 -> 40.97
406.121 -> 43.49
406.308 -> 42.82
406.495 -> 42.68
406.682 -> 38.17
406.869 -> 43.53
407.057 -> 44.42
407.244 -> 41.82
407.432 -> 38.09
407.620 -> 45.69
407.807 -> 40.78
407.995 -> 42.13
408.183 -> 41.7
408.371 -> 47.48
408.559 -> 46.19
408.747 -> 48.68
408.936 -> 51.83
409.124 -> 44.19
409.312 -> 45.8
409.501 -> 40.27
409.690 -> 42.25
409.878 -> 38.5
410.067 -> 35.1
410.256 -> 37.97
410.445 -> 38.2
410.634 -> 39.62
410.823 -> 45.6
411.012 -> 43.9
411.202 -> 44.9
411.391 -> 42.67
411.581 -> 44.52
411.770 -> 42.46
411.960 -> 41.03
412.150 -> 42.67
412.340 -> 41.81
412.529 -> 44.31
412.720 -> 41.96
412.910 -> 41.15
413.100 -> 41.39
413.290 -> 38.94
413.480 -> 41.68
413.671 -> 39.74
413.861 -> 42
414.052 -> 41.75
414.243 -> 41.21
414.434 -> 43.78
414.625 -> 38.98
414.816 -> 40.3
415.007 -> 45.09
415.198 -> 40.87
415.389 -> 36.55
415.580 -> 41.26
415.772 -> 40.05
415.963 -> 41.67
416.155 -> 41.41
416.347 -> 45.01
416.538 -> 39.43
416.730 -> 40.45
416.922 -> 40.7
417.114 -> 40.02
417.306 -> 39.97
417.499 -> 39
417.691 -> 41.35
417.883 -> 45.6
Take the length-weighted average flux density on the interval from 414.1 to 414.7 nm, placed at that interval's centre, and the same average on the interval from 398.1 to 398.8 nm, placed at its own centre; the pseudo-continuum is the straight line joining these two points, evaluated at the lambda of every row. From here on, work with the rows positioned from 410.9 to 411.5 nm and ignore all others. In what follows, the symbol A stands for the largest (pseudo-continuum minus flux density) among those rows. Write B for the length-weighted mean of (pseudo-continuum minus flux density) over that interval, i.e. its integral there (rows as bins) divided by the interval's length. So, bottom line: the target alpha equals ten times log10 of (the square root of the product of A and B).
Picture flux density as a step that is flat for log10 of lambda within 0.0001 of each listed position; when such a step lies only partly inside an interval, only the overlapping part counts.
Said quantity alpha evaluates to 3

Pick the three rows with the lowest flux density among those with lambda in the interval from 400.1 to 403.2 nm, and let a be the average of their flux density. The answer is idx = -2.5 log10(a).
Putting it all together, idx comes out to -4.01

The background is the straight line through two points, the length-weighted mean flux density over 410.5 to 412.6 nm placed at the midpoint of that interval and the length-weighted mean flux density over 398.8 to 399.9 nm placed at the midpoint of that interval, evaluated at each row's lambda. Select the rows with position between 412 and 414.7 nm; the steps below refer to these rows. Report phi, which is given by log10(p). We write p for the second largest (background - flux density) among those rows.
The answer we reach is 0.6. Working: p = 4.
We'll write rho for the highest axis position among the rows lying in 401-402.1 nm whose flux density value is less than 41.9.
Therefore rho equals 401.472 nm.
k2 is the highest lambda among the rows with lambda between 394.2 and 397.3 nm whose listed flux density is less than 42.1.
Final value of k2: 397.242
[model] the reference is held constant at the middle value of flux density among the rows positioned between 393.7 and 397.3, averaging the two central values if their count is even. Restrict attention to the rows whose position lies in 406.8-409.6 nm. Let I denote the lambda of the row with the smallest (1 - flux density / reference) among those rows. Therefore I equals 408.936 nm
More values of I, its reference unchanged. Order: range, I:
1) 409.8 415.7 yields 410.823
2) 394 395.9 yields 395.599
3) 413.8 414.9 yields 414.434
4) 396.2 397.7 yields 397.608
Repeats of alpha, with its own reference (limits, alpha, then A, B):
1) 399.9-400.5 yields 3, -2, -3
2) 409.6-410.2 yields 6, 6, 2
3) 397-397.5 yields 14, 27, 21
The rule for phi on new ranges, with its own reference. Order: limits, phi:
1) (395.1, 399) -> 1.4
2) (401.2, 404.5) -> -0.2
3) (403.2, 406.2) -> 0.2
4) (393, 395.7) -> 1.5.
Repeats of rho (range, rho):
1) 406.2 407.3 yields 407.244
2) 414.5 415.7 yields 415.580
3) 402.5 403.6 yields 403.139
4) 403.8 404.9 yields 404.627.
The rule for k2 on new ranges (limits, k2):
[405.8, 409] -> 408.183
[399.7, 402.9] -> 401.472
